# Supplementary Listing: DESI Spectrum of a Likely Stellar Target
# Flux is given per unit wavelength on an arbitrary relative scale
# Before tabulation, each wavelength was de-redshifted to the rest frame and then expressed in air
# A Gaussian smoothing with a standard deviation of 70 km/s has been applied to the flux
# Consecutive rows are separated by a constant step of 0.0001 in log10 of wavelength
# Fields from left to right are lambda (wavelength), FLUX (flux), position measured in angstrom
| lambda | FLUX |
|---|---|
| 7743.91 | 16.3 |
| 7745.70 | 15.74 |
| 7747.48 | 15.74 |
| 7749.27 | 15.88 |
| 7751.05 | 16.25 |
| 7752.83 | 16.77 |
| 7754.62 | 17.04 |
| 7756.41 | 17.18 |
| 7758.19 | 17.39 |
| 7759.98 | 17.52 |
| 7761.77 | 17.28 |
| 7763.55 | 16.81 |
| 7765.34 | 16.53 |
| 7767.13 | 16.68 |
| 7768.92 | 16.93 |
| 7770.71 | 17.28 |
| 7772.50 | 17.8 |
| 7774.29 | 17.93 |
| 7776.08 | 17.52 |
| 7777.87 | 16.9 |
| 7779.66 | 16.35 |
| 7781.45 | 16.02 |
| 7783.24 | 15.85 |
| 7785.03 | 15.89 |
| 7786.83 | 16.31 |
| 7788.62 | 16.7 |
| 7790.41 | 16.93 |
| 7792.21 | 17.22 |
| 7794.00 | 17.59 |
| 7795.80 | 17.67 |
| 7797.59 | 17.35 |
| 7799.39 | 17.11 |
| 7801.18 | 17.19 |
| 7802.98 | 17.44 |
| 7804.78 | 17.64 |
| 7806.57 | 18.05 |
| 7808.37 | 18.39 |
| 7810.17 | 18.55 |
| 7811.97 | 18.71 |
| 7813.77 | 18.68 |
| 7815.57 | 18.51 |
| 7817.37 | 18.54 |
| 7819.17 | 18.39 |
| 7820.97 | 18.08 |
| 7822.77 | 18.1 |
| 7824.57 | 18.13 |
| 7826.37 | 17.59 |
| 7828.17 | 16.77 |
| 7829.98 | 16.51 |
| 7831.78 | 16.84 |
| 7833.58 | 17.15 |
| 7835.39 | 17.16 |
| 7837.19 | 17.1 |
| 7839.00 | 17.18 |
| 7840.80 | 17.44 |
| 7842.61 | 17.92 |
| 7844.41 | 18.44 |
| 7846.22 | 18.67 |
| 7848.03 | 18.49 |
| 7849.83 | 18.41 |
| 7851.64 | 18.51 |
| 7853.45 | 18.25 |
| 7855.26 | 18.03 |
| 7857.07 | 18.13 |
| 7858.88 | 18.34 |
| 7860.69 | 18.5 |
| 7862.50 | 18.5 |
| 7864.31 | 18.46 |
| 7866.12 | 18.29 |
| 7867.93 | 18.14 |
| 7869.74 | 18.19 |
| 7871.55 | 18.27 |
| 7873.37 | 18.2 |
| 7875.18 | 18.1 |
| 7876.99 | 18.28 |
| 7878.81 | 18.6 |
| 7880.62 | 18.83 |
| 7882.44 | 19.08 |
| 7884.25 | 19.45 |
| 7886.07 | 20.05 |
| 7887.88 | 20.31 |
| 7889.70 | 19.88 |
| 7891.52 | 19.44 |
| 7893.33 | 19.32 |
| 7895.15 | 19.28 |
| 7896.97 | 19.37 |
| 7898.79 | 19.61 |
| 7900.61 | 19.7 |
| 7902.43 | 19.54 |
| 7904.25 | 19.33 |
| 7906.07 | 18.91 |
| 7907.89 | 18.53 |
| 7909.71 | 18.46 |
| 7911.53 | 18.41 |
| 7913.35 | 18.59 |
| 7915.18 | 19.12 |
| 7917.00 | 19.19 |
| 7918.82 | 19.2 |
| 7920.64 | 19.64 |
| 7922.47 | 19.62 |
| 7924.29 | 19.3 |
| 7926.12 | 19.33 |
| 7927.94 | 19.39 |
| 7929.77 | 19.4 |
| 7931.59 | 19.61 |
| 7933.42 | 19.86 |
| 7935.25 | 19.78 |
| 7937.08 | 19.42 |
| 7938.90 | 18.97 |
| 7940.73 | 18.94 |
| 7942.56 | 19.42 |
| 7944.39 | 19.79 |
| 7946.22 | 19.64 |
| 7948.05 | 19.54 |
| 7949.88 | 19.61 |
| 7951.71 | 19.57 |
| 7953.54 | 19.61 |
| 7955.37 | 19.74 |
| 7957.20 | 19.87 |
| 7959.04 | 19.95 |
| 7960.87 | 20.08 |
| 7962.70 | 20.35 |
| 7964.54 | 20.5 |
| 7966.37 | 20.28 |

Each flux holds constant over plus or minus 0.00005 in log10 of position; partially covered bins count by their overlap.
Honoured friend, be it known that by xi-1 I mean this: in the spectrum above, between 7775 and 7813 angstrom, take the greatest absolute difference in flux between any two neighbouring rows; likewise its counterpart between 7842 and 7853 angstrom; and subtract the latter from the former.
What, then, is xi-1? 0.10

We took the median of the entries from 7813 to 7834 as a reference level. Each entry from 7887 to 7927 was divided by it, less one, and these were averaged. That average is 0.07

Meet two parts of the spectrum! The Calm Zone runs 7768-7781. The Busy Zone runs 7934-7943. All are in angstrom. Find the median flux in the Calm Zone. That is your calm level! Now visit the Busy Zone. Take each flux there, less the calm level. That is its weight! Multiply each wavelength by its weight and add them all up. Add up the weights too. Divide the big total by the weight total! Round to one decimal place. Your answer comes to 7938.7 angstrom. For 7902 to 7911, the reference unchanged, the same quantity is 7905.4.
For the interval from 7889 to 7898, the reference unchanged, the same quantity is 7893.1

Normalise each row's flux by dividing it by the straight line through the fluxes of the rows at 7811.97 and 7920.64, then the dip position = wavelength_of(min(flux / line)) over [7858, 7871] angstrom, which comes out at 7867.93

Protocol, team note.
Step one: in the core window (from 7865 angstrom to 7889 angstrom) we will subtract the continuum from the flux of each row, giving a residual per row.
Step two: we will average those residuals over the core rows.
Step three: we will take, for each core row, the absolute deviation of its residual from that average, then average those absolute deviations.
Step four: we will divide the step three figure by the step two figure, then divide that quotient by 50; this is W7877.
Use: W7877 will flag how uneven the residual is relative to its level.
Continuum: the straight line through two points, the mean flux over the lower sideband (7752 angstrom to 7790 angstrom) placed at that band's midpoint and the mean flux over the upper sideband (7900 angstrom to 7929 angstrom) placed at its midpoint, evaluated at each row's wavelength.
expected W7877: 0.05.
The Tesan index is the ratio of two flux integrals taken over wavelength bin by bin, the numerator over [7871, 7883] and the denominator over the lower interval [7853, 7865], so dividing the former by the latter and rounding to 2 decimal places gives 1.01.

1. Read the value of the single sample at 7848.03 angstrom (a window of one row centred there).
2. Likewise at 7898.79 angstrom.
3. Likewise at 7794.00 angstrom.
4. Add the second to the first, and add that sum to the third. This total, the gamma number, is 55.7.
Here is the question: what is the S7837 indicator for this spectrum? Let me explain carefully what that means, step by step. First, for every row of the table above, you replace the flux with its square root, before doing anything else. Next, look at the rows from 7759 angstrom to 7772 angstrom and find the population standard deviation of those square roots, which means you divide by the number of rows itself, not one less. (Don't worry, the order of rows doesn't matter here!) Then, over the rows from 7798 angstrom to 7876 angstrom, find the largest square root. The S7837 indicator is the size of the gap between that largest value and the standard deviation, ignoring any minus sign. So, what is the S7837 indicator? 4.28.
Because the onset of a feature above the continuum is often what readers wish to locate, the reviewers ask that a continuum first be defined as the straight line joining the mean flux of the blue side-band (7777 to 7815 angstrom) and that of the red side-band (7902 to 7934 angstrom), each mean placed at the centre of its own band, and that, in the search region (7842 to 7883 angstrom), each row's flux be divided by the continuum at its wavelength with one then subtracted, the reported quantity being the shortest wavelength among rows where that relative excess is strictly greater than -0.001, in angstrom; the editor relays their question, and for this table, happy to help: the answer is 7844.41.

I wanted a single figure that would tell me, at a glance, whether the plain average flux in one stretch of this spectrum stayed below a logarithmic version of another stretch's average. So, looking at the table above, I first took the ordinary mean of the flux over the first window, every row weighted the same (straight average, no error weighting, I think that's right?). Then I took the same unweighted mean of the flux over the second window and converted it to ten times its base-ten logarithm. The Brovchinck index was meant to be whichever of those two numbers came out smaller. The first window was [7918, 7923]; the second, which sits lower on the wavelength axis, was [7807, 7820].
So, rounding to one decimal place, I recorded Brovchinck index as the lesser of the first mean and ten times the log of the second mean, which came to 12.7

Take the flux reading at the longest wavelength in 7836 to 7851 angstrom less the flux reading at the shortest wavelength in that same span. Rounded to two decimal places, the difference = 1.31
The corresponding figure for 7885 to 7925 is -0.75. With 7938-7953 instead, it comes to 0.60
